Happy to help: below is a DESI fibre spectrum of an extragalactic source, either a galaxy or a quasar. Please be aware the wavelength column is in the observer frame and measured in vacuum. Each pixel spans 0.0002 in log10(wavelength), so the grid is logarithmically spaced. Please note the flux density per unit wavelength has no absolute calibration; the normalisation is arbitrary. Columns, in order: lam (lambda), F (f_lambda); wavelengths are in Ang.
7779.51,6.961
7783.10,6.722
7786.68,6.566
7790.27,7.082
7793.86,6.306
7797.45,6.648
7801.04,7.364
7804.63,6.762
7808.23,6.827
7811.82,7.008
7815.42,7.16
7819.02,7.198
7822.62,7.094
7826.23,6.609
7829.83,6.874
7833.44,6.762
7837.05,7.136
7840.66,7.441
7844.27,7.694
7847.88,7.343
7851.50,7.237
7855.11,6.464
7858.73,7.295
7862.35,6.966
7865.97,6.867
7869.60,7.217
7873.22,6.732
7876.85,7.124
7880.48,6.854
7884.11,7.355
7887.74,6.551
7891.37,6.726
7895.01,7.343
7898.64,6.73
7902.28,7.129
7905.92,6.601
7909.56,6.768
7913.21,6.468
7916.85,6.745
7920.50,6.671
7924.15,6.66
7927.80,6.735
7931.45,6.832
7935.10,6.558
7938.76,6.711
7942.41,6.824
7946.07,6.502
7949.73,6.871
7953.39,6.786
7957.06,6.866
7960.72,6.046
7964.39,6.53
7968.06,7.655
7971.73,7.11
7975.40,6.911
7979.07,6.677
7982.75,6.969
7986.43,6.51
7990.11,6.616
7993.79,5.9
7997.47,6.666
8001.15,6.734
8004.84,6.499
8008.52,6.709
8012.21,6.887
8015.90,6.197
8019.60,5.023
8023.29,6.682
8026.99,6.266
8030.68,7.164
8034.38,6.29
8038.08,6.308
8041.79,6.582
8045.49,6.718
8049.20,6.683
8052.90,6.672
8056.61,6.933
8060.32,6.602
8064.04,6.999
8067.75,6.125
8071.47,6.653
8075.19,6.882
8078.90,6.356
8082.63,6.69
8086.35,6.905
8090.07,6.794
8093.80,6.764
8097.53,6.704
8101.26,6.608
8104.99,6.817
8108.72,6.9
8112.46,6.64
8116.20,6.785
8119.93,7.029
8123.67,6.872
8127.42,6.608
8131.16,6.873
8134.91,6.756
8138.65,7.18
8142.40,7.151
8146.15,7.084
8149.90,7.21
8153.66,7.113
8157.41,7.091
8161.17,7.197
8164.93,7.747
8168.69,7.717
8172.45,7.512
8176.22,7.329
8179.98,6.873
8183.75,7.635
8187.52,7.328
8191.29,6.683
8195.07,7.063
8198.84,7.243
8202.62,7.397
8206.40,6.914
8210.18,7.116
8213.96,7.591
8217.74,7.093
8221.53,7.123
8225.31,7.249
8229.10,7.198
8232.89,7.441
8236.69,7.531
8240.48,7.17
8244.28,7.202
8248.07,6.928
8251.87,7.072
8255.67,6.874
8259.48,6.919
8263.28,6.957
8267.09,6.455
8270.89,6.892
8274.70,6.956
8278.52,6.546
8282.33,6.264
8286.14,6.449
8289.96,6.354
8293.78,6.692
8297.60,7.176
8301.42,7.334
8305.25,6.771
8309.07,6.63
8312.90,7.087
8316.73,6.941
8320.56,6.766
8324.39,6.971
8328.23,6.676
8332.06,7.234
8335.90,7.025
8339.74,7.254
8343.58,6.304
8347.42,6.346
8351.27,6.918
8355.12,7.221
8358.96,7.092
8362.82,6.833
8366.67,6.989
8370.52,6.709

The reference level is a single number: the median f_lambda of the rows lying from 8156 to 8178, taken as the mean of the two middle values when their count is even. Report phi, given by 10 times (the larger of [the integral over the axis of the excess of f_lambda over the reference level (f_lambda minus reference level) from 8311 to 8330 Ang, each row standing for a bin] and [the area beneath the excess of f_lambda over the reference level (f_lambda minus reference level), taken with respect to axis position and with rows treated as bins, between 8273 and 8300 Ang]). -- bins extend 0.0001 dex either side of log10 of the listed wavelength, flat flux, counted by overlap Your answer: -101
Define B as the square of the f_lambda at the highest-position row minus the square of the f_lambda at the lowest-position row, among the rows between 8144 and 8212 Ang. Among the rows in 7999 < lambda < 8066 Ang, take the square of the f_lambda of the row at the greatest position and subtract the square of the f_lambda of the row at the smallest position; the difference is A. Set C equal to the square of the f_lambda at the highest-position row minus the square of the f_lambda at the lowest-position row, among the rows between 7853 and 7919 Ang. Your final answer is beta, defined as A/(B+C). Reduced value 0.9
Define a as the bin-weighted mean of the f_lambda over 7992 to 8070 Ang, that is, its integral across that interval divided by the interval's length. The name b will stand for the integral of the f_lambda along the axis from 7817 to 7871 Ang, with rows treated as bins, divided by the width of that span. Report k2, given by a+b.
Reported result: 13.6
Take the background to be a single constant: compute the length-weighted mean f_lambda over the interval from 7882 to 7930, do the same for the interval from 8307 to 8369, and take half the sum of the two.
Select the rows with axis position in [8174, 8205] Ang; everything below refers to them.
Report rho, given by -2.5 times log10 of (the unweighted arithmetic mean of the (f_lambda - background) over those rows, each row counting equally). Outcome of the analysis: 1.2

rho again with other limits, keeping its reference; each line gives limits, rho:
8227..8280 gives 2.0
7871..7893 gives 3.5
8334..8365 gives 4.0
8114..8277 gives 1.4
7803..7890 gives 1.9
